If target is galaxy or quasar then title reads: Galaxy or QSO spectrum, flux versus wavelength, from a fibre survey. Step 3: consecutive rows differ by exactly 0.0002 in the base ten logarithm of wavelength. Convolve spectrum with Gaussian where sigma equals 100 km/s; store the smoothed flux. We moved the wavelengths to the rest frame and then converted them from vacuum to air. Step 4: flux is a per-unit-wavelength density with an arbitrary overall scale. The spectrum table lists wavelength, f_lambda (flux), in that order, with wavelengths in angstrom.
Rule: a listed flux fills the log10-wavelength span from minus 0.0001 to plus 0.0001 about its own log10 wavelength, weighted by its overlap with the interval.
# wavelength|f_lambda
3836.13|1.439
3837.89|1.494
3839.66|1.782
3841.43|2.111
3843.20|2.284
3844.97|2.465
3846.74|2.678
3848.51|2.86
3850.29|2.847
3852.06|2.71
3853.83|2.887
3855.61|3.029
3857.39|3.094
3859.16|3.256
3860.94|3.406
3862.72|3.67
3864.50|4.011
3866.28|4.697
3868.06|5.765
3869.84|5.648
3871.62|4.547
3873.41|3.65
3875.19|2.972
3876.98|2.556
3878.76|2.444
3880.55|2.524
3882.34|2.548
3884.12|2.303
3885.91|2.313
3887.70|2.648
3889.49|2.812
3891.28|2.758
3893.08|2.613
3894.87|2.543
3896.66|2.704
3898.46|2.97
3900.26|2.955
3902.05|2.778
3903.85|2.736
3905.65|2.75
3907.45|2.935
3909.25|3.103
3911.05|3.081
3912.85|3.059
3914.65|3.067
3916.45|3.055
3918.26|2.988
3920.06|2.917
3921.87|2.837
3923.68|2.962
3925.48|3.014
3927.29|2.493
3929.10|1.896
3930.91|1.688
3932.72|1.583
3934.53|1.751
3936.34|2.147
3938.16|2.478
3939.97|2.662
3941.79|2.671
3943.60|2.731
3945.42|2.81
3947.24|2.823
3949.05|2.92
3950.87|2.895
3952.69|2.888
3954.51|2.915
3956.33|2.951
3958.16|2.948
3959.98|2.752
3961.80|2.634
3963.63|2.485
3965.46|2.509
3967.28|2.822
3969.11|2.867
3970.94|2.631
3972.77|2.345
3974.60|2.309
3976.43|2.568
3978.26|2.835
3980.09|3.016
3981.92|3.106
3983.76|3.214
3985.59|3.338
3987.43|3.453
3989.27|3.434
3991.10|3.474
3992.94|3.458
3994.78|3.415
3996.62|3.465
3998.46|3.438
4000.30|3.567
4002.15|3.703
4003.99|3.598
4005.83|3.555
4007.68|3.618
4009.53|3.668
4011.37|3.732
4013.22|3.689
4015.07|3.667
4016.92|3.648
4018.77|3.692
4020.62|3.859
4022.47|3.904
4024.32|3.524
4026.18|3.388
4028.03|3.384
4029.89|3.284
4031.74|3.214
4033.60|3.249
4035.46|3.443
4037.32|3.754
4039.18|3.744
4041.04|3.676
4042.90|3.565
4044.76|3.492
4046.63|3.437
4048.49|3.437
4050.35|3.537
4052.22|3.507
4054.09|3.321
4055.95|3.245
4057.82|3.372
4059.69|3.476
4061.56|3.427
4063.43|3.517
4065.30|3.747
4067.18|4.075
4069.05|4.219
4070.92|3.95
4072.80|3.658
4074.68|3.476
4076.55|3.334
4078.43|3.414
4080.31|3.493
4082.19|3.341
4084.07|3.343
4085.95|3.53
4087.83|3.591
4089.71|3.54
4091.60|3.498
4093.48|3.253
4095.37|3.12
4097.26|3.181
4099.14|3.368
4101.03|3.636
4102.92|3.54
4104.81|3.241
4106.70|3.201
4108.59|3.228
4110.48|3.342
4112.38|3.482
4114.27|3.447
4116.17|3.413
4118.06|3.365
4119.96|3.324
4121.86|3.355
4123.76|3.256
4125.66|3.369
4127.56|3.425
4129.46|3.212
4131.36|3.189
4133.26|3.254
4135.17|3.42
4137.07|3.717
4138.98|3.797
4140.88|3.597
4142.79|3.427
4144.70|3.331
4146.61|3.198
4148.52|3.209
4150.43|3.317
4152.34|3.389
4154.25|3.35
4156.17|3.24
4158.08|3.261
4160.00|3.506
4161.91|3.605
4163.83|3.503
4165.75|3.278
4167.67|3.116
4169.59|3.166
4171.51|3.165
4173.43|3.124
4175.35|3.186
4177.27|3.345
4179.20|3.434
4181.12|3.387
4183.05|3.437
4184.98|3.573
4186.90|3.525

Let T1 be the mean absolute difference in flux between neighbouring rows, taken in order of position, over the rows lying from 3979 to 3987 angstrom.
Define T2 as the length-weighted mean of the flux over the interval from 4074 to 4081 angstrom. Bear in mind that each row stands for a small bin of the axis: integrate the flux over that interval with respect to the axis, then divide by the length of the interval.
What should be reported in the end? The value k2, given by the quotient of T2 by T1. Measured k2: 32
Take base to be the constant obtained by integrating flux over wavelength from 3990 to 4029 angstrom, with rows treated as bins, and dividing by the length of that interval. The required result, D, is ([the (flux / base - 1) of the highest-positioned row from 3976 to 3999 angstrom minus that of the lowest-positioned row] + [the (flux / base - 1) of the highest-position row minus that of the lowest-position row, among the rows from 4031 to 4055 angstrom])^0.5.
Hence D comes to 0.5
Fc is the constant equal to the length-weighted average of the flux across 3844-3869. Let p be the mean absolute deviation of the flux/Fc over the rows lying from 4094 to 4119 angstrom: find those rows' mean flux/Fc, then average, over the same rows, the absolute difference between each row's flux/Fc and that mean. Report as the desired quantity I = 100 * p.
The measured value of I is 3.6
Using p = 0.036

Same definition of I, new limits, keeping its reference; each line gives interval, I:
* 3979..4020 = 4.5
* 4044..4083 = 5.4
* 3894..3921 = 4.1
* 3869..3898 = 18.2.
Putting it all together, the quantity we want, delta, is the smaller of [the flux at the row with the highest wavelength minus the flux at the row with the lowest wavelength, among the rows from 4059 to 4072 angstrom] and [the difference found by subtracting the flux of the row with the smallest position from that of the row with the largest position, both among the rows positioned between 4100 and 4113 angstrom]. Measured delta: -0.2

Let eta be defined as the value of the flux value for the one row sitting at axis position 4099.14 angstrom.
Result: 3.368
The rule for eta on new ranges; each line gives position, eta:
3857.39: 3.094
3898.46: 2.97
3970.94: 2.631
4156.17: 3.24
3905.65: 2.75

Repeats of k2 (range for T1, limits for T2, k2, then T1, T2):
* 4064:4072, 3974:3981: 11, 0.25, 2.7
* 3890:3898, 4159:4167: 28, 0.13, 3.5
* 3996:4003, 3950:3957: 30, 0.10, 2.9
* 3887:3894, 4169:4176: 26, 0.12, 3.2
